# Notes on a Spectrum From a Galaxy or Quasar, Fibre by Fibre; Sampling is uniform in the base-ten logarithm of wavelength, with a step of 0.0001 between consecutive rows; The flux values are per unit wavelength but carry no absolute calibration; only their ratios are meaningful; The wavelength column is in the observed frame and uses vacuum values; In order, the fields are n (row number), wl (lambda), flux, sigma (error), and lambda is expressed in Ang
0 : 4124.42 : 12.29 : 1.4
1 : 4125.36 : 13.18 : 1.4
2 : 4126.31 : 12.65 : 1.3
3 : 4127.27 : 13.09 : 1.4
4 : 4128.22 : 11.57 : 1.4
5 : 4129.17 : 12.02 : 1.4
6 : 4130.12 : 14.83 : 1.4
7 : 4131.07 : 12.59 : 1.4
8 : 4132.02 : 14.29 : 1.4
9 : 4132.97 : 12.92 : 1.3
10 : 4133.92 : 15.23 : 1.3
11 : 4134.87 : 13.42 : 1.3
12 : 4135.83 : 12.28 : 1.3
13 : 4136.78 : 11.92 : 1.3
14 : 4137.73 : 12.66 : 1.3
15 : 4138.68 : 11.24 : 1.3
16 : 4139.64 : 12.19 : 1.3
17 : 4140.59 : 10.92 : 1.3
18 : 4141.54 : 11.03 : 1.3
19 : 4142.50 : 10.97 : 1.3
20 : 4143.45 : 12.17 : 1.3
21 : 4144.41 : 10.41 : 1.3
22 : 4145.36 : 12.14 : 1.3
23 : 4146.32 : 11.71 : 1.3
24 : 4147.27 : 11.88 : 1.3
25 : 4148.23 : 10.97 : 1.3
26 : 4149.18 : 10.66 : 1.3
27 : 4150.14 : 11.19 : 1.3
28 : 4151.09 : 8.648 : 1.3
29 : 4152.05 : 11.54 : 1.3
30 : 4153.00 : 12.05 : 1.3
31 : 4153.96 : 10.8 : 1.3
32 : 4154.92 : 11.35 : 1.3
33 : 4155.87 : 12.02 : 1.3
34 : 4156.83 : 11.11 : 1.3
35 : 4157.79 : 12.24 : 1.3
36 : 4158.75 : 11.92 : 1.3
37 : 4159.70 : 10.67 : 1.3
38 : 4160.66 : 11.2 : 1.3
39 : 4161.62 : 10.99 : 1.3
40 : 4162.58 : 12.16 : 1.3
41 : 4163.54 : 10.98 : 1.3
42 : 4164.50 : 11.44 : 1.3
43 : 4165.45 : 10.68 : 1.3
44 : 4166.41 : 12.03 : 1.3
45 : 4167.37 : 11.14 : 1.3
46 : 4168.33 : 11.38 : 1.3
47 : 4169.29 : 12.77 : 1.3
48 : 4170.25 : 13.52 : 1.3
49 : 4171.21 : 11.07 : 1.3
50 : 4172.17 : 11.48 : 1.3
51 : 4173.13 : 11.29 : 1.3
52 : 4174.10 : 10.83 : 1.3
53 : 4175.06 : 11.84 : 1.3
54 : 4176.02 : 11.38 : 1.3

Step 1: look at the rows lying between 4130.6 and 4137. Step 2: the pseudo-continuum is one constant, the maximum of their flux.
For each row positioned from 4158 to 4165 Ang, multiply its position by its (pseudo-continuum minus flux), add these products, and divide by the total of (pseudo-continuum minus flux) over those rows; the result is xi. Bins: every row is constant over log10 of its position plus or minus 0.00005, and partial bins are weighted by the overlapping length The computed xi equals 4161.6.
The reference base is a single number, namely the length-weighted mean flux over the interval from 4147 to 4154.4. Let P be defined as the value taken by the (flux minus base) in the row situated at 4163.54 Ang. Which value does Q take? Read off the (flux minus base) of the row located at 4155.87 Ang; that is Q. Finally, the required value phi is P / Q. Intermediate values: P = 0.04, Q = 1.1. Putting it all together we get 0.0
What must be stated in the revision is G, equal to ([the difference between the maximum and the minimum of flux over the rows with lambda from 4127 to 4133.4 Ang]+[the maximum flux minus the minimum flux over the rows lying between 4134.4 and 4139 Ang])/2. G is 2.7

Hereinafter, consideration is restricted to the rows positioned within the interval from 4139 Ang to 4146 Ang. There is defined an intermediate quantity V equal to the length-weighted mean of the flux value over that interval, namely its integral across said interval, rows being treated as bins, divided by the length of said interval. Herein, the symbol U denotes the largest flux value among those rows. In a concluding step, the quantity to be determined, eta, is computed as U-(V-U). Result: 13.0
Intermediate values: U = 12.19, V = 11.4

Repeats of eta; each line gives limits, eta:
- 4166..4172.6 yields 15.1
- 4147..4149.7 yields 12.7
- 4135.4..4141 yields 13.4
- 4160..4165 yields 13.0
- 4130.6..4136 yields 16.9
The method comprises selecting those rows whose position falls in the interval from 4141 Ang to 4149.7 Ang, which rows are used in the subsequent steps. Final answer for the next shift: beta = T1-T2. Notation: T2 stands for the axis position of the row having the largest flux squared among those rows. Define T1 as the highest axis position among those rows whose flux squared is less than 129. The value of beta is 5.7 Ang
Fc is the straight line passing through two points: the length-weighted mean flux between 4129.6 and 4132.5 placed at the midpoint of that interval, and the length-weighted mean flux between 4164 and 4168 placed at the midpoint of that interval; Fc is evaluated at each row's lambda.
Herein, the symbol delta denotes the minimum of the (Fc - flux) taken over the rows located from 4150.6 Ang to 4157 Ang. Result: 0.1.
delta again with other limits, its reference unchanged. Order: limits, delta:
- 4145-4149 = 0.7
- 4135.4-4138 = 0.7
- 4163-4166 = 0.0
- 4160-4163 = -0.6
